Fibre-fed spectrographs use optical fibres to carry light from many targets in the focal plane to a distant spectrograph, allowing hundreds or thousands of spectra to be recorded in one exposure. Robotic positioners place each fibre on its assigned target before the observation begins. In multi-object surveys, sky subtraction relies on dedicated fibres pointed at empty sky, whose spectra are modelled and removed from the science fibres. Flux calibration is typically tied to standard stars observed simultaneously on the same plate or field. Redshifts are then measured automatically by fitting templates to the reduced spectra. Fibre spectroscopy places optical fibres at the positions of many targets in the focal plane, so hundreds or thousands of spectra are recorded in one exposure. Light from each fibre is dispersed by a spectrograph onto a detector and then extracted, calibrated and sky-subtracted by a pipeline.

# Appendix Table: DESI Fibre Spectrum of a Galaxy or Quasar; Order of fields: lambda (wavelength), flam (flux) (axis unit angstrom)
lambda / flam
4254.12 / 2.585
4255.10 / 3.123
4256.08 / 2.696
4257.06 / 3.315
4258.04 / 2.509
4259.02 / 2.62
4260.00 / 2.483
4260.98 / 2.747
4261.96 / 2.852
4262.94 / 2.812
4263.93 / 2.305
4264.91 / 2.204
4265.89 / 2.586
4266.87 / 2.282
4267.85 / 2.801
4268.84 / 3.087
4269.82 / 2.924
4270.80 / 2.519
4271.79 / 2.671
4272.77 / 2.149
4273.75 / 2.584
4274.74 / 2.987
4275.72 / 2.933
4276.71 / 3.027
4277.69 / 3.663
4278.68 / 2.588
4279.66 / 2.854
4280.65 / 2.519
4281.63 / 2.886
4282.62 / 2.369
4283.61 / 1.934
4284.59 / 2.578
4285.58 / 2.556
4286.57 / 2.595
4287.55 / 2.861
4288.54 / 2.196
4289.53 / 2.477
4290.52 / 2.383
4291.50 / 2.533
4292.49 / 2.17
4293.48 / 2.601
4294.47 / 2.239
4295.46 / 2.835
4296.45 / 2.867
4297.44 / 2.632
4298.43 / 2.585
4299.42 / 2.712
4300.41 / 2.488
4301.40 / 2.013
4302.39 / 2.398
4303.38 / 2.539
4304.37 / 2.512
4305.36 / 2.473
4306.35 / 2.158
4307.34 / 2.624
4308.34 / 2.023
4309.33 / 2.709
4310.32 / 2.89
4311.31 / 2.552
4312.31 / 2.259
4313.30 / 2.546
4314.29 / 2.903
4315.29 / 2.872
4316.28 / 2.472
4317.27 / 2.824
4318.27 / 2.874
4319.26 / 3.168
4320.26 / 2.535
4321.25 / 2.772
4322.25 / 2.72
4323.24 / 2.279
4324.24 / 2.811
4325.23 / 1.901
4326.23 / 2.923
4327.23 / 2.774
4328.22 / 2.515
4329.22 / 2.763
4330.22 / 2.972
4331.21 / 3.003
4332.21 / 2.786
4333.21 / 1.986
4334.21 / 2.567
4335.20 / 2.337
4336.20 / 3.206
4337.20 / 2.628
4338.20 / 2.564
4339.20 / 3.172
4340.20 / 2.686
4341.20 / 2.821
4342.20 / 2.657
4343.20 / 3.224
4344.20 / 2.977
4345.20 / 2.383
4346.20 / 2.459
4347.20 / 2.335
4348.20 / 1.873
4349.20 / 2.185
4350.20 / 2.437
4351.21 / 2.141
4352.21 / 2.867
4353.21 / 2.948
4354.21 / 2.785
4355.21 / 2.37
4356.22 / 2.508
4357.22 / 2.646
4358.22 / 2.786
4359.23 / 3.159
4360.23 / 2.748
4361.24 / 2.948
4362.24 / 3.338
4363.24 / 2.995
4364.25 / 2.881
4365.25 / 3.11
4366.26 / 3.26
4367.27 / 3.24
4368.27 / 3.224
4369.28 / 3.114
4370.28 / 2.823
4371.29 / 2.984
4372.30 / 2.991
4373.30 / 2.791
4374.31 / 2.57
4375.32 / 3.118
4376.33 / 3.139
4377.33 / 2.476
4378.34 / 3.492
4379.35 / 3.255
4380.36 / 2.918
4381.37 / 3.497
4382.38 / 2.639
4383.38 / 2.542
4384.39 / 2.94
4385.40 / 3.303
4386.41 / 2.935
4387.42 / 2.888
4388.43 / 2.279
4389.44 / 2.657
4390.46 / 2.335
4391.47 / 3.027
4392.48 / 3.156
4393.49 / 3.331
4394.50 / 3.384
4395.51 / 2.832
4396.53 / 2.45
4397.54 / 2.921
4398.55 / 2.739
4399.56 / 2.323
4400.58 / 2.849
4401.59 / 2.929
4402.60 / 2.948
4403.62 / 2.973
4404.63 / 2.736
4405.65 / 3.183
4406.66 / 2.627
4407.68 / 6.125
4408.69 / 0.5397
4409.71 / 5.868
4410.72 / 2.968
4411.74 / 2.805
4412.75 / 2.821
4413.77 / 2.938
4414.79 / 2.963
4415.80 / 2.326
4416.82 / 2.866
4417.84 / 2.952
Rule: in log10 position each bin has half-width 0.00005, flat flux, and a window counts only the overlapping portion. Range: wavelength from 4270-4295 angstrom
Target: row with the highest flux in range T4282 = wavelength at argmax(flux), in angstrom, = 4277.69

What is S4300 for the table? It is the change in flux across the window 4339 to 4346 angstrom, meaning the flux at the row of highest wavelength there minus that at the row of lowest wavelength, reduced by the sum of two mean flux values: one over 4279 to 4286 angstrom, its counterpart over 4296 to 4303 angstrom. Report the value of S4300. -5.8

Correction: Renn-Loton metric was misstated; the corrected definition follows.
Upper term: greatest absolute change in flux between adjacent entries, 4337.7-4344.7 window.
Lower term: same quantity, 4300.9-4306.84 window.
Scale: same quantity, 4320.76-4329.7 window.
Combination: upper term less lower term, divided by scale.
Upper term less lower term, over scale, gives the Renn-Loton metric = 0.2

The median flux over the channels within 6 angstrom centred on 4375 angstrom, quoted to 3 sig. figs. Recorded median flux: 2.89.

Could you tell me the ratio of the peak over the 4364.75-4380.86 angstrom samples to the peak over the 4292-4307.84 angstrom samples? 1.22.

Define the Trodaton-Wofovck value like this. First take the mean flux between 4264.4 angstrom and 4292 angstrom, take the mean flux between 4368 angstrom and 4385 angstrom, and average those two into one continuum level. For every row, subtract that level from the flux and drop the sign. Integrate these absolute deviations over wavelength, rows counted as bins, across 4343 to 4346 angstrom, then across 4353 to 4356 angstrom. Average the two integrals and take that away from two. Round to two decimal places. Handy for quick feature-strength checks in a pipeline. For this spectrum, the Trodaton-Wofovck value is 1.19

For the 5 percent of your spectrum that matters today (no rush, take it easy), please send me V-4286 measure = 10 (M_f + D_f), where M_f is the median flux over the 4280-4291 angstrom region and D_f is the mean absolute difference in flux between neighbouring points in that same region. 28.5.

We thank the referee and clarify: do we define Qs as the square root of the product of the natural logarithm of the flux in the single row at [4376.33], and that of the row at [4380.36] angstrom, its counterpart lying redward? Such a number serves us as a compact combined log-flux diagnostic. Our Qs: 1.11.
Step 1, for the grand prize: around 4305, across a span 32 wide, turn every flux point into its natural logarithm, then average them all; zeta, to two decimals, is 0.93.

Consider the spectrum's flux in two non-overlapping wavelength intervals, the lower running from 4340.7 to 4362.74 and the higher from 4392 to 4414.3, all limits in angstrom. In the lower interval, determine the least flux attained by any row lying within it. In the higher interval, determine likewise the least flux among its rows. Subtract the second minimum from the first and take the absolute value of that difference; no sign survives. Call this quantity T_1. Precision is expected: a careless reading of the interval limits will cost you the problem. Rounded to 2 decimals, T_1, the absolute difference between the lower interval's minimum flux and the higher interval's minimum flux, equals 1.33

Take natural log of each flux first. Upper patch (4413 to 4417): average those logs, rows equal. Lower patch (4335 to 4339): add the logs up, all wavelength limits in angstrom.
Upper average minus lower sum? -2.9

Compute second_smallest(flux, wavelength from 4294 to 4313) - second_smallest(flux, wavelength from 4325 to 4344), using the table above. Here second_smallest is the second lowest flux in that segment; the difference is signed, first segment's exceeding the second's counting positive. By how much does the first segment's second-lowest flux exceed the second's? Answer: 0.04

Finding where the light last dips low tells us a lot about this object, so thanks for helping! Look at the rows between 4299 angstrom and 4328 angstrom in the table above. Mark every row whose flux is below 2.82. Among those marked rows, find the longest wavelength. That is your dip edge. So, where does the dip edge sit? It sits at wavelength 4327.23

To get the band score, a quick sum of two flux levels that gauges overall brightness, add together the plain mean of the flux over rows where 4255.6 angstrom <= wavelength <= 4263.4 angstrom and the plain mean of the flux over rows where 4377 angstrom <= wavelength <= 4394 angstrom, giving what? 5.7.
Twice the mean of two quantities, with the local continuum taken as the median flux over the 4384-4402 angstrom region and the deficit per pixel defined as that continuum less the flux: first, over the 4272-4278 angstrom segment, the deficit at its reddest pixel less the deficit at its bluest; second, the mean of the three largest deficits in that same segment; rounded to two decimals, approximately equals -1.16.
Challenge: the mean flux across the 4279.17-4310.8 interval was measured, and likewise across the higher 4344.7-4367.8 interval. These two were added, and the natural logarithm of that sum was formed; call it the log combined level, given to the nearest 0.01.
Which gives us 1.65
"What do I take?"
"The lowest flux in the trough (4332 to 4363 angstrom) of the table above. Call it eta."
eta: 1.873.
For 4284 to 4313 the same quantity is 2.013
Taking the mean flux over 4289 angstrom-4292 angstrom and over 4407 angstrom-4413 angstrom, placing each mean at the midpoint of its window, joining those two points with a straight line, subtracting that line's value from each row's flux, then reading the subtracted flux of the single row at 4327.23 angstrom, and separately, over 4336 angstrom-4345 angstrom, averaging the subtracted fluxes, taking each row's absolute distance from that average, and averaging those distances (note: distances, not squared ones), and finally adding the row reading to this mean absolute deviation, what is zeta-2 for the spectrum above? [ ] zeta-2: 0.2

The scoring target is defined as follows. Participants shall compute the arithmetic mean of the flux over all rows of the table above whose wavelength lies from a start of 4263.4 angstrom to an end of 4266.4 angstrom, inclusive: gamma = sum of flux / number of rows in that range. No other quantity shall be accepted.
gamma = 2.37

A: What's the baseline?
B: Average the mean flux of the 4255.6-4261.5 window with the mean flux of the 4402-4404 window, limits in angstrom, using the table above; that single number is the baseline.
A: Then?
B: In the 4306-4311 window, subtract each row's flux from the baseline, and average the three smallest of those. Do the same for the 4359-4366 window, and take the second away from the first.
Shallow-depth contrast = 0.46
